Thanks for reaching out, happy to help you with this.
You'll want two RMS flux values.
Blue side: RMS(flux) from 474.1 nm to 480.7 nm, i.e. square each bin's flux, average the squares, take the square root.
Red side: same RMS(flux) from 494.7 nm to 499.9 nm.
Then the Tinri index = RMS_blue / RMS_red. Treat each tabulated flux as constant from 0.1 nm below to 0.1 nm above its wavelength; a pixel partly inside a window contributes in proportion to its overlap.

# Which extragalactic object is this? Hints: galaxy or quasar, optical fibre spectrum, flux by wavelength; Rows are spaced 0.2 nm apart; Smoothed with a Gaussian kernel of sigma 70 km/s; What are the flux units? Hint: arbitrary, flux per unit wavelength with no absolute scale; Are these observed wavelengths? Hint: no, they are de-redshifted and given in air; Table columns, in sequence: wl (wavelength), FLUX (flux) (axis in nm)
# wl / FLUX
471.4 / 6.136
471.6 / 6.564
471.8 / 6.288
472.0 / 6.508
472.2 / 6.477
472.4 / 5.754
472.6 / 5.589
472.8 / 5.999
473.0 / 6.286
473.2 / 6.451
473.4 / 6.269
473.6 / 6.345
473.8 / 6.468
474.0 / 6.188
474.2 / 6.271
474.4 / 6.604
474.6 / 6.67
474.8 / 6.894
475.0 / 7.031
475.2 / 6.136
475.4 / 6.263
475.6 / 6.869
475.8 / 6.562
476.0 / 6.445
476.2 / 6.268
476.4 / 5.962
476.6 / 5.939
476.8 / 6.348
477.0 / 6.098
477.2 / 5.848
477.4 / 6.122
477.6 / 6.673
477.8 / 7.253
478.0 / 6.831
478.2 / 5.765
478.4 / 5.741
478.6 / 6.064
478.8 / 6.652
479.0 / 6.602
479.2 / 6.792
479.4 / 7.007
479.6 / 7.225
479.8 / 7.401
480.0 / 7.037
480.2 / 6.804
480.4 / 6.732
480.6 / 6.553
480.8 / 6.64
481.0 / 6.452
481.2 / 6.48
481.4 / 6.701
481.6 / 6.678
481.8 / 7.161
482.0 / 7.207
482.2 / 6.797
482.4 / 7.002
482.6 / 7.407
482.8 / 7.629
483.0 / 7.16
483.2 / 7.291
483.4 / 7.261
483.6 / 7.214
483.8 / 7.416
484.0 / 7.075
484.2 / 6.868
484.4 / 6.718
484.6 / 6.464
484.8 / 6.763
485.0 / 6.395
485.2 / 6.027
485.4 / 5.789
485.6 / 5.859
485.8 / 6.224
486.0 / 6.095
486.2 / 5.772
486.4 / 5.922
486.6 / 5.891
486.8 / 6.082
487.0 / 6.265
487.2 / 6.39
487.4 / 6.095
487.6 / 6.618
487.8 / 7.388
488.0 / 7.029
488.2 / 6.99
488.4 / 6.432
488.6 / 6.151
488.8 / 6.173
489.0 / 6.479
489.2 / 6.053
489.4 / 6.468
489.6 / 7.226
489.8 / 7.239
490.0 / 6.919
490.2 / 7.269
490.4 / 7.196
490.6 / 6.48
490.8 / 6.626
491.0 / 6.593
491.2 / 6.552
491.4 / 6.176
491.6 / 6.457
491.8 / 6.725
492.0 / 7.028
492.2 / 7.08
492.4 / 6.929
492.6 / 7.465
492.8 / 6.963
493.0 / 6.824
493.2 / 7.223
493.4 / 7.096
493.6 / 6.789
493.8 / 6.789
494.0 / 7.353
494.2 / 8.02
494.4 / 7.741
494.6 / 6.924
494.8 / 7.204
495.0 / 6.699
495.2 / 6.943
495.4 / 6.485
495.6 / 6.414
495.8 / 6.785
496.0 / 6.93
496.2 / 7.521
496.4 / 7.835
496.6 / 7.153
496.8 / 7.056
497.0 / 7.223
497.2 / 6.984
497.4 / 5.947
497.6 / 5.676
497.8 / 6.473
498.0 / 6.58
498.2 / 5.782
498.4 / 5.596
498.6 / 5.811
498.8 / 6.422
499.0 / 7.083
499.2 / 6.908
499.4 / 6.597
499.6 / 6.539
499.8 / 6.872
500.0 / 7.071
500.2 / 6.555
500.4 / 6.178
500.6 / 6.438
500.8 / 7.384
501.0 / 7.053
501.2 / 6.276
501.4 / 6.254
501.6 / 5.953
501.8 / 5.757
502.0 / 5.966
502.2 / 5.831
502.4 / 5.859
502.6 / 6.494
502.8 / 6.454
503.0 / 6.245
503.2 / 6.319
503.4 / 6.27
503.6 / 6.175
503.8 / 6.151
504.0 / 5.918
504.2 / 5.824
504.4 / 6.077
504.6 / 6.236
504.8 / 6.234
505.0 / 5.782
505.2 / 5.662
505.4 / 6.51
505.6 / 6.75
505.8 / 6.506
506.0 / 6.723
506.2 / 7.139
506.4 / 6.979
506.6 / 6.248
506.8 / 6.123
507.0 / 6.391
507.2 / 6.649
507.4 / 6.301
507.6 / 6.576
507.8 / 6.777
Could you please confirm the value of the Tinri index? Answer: 0.98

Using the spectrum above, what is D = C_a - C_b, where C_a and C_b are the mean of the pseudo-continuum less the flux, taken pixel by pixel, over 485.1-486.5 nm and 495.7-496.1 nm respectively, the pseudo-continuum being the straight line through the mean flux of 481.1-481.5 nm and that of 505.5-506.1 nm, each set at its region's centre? 0.9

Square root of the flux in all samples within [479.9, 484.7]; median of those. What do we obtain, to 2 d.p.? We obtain 2.63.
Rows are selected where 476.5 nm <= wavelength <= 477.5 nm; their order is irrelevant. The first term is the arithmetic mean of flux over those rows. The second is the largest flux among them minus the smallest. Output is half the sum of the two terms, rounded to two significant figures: 3.3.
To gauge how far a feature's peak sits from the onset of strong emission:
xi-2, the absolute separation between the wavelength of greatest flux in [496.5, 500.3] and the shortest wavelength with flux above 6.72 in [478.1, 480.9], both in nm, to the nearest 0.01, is 17.80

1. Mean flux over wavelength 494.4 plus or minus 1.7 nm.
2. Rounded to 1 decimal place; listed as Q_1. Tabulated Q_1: 7.0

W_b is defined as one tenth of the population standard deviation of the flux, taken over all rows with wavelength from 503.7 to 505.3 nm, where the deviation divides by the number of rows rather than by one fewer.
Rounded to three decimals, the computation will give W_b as 0.021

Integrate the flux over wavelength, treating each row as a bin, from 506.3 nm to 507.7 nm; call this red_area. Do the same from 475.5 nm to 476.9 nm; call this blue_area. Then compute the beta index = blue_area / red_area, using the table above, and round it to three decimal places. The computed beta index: 0.981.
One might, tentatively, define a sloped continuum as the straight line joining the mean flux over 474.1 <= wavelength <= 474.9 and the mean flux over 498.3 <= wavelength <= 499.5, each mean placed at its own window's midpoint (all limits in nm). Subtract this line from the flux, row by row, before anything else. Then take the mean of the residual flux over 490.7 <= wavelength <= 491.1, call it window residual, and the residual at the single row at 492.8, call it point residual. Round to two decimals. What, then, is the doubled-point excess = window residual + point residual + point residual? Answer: 1.16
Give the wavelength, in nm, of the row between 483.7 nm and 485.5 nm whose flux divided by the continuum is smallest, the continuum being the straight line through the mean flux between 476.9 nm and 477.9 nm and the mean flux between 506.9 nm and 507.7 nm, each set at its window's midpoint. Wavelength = 485.4 nm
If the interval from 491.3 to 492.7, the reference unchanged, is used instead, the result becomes 491.4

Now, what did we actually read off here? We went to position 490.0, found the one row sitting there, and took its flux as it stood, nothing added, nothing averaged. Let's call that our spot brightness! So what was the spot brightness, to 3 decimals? 6.919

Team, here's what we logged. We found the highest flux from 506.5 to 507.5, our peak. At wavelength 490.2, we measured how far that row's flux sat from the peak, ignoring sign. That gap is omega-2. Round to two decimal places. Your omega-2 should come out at 0.62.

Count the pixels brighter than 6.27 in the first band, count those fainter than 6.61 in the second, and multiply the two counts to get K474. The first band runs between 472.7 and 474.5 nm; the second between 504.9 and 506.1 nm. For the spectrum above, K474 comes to 24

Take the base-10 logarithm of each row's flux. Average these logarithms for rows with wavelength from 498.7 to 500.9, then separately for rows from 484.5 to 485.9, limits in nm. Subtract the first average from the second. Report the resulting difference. -0.035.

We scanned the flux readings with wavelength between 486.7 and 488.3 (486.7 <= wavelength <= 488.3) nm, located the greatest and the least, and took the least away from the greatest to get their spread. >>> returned 1.3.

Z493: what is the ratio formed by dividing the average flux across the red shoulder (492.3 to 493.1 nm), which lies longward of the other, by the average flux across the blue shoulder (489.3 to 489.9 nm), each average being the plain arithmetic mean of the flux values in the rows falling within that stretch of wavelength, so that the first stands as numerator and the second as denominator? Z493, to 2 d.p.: 1.01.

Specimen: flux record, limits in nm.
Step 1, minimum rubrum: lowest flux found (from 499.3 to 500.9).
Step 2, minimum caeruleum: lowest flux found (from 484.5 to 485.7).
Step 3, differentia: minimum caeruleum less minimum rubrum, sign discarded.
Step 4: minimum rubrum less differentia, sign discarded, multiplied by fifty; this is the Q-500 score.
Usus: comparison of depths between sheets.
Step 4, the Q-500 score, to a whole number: 289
